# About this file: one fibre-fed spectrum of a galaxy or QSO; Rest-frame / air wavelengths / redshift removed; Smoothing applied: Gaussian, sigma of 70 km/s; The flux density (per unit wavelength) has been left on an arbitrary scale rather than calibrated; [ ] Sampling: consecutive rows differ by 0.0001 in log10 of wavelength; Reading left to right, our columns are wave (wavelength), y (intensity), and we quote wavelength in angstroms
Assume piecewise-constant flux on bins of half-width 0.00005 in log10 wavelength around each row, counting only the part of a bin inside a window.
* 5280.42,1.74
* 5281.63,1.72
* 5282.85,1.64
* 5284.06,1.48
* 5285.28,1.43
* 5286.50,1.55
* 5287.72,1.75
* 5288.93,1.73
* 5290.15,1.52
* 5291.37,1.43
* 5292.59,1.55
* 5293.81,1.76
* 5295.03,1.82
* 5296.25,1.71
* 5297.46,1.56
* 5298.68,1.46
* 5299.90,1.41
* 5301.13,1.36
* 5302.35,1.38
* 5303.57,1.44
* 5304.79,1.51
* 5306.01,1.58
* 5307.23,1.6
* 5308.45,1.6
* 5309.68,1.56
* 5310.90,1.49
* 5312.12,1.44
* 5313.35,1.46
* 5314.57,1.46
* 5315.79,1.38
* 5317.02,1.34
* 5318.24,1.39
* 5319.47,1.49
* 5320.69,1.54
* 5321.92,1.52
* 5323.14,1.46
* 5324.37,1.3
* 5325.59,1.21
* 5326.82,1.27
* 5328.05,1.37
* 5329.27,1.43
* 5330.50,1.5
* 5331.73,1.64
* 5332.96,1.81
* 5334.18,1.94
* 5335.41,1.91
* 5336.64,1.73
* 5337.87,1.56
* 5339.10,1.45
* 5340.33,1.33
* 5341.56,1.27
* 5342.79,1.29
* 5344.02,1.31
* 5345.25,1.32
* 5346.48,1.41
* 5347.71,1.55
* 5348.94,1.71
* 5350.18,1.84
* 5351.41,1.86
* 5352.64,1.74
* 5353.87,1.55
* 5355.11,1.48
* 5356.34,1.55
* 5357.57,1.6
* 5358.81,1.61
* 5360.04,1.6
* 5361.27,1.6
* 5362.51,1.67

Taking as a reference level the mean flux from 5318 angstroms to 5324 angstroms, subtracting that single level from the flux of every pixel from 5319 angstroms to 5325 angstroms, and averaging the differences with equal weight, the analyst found -0.02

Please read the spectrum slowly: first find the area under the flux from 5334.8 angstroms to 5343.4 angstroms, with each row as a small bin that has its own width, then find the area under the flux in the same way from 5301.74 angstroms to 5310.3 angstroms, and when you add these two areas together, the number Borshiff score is 26.0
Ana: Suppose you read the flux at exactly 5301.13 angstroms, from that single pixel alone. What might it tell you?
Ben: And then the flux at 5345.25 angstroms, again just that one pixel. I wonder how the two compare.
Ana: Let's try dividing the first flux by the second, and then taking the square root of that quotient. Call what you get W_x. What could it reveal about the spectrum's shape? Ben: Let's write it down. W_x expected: 1.02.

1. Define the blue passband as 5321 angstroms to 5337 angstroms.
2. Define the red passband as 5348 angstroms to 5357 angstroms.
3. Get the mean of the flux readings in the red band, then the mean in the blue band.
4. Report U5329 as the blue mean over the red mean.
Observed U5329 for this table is 0.92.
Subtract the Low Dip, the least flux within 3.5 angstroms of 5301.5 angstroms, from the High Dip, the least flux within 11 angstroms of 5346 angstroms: -0.090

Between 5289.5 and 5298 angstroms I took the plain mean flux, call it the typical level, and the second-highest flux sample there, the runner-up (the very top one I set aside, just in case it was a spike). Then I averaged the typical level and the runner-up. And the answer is 1.69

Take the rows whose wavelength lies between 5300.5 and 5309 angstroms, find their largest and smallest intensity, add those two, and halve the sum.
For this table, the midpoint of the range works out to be 1.48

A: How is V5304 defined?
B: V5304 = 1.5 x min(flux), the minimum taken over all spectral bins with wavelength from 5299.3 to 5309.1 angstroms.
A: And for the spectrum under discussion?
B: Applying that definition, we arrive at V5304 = 2.04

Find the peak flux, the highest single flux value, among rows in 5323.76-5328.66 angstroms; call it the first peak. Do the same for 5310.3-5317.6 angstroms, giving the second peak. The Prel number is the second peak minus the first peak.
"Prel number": 0.12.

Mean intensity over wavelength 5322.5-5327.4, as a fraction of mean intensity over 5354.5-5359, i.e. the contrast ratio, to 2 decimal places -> 0.84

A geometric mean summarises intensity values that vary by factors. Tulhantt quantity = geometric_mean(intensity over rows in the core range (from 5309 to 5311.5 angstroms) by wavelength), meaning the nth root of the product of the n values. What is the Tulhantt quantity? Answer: 1.52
